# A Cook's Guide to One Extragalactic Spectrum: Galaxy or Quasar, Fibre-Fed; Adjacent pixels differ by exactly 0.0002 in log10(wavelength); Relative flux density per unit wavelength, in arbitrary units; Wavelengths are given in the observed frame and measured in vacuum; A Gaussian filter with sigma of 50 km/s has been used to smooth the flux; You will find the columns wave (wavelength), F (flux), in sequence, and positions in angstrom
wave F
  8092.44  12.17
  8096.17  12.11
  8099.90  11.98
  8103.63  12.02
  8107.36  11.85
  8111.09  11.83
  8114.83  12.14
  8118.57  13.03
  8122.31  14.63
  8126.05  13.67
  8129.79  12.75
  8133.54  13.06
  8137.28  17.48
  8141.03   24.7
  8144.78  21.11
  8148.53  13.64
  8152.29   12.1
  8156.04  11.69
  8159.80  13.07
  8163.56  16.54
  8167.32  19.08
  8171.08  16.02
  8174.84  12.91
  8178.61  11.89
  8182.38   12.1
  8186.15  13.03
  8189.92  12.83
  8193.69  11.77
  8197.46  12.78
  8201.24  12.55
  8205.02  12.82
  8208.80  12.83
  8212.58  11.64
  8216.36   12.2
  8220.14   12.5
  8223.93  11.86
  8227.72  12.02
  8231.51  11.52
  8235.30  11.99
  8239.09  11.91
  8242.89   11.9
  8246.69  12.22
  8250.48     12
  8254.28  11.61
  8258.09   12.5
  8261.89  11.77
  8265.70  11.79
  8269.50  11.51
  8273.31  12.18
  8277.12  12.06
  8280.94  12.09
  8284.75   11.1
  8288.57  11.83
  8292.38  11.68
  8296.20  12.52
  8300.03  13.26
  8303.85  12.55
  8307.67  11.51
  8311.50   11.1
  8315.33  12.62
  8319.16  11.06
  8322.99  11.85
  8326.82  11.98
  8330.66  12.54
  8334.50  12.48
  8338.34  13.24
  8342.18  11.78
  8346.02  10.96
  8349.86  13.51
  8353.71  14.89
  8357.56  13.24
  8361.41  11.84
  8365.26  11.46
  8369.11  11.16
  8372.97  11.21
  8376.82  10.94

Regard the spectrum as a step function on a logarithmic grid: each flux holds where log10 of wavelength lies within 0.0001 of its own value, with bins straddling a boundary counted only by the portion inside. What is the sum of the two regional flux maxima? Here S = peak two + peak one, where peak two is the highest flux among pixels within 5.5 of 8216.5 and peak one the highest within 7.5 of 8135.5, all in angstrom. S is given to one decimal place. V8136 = 37.2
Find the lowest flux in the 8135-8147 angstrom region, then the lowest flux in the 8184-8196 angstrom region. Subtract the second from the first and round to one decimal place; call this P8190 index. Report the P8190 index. 5.7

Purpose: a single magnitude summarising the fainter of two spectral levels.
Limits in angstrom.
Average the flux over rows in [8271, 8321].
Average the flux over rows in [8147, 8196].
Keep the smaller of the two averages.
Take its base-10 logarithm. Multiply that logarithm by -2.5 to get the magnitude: -2.69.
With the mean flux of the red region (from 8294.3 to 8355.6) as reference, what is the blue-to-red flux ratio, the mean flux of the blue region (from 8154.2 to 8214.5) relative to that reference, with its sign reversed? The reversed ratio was -1.08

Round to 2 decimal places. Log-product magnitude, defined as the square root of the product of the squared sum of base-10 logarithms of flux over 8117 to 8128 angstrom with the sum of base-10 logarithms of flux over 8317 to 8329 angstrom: 6.11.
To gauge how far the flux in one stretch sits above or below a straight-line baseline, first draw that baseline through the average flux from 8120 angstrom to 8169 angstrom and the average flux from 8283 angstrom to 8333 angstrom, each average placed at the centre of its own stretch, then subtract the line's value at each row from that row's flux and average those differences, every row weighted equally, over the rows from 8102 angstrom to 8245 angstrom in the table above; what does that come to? -1.5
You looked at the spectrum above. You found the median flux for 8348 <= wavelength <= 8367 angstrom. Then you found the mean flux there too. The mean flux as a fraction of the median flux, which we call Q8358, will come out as 0.98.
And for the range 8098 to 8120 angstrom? 1.01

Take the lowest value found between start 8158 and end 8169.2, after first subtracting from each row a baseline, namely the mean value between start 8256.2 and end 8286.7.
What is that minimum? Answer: 1.2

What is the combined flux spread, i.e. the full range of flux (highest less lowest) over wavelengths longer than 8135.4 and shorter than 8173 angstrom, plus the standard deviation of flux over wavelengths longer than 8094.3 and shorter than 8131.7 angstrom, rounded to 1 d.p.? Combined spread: 13.9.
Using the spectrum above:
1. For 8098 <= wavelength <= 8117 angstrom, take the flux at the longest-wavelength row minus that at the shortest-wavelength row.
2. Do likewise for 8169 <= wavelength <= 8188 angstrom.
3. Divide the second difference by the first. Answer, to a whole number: -19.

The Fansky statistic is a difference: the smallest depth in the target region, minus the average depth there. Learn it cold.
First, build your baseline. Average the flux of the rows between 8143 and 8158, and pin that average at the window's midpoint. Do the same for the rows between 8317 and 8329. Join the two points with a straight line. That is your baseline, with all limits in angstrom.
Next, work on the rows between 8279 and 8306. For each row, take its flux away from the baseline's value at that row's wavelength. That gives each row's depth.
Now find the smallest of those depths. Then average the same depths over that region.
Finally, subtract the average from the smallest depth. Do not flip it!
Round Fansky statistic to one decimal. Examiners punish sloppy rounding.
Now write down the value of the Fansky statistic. -1.2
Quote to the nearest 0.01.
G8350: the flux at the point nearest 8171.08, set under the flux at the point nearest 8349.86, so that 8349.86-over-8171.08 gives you 0.84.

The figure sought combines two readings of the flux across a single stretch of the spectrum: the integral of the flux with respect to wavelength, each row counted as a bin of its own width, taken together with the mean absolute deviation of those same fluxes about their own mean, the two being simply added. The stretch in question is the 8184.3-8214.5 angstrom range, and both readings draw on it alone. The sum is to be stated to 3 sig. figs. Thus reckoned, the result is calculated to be 379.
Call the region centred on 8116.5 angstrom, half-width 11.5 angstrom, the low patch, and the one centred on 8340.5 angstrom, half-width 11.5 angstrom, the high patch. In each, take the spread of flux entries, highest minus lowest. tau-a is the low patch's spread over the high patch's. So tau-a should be 1.1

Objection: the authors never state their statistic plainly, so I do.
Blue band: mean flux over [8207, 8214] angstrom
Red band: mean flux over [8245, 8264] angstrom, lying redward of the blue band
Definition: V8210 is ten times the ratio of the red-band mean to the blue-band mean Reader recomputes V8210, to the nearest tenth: 9.8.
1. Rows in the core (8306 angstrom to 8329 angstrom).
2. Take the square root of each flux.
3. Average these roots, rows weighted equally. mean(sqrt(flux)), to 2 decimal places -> 3.42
